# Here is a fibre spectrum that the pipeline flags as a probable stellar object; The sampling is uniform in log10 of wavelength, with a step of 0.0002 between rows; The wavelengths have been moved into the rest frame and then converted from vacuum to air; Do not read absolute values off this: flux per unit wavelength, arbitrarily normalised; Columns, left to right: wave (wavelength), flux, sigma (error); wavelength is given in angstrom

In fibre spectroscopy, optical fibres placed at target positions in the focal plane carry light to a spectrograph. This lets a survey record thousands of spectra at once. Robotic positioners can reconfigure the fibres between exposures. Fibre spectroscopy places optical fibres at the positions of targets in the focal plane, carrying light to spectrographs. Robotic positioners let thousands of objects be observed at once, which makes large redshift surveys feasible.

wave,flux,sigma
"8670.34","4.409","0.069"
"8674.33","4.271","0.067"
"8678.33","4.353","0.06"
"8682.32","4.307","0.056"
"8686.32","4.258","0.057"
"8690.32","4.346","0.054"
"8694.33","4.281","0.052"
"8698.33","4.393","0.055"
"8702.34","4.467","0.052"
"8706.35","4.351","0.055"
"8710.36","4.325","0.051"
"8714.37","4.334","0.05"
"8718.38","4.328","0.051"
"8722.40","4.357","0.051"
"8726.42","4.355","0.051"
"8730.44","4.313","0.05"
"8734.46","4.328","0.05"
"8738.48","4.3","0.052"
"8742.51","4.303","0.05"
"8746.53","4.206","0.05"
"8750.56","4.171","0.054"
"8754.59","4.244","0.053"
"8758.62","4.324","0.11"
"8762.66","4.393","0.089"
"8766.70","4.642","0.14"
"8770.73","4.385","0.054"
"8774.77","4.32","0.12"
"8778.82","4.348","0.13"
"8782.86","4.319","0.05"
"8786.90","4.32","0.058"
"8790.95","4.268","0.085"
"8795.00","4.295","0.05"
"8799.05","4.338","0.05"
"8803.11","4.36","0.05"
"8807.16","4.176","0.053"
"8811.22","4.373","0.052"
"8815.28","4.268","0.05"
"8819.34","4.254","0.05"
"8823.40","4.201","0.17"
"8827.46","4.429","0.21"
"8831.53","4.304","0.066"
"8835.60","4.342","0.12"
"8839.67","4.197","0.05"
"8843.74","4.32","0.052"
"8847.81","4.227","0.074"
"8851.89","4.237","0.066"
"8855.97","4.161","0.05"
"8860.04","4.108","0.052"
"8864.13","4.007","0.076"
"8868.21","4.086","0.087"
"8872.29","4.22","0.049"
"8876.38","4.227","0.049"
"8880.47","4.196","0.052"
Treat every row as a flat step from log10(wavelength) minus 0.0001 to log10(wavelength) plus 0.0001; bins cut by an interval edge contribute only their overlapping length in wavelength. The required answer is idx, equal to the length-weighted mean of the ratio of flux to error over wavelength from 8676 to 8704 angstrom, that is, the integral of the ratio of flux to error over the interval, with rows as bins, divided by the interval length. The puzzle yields 79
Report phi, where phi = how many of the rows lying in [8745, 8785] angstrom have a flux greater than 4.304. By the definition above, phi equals 7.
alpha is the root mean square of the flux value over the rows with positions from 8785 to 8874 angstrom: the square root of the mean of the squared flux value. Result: 4.25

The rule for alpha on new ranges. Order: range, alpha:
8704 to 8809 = 4.32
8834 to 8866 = 4.20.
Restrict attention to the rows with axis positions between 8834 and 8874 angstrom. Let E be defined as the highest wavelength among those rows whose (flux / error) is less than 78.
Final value 8868.21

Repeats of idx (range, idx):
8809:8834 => 61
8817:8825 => 58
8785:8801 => 74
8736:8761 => 75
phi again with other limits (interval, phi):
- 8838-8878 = 1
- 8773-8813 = 7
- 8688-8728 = 9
